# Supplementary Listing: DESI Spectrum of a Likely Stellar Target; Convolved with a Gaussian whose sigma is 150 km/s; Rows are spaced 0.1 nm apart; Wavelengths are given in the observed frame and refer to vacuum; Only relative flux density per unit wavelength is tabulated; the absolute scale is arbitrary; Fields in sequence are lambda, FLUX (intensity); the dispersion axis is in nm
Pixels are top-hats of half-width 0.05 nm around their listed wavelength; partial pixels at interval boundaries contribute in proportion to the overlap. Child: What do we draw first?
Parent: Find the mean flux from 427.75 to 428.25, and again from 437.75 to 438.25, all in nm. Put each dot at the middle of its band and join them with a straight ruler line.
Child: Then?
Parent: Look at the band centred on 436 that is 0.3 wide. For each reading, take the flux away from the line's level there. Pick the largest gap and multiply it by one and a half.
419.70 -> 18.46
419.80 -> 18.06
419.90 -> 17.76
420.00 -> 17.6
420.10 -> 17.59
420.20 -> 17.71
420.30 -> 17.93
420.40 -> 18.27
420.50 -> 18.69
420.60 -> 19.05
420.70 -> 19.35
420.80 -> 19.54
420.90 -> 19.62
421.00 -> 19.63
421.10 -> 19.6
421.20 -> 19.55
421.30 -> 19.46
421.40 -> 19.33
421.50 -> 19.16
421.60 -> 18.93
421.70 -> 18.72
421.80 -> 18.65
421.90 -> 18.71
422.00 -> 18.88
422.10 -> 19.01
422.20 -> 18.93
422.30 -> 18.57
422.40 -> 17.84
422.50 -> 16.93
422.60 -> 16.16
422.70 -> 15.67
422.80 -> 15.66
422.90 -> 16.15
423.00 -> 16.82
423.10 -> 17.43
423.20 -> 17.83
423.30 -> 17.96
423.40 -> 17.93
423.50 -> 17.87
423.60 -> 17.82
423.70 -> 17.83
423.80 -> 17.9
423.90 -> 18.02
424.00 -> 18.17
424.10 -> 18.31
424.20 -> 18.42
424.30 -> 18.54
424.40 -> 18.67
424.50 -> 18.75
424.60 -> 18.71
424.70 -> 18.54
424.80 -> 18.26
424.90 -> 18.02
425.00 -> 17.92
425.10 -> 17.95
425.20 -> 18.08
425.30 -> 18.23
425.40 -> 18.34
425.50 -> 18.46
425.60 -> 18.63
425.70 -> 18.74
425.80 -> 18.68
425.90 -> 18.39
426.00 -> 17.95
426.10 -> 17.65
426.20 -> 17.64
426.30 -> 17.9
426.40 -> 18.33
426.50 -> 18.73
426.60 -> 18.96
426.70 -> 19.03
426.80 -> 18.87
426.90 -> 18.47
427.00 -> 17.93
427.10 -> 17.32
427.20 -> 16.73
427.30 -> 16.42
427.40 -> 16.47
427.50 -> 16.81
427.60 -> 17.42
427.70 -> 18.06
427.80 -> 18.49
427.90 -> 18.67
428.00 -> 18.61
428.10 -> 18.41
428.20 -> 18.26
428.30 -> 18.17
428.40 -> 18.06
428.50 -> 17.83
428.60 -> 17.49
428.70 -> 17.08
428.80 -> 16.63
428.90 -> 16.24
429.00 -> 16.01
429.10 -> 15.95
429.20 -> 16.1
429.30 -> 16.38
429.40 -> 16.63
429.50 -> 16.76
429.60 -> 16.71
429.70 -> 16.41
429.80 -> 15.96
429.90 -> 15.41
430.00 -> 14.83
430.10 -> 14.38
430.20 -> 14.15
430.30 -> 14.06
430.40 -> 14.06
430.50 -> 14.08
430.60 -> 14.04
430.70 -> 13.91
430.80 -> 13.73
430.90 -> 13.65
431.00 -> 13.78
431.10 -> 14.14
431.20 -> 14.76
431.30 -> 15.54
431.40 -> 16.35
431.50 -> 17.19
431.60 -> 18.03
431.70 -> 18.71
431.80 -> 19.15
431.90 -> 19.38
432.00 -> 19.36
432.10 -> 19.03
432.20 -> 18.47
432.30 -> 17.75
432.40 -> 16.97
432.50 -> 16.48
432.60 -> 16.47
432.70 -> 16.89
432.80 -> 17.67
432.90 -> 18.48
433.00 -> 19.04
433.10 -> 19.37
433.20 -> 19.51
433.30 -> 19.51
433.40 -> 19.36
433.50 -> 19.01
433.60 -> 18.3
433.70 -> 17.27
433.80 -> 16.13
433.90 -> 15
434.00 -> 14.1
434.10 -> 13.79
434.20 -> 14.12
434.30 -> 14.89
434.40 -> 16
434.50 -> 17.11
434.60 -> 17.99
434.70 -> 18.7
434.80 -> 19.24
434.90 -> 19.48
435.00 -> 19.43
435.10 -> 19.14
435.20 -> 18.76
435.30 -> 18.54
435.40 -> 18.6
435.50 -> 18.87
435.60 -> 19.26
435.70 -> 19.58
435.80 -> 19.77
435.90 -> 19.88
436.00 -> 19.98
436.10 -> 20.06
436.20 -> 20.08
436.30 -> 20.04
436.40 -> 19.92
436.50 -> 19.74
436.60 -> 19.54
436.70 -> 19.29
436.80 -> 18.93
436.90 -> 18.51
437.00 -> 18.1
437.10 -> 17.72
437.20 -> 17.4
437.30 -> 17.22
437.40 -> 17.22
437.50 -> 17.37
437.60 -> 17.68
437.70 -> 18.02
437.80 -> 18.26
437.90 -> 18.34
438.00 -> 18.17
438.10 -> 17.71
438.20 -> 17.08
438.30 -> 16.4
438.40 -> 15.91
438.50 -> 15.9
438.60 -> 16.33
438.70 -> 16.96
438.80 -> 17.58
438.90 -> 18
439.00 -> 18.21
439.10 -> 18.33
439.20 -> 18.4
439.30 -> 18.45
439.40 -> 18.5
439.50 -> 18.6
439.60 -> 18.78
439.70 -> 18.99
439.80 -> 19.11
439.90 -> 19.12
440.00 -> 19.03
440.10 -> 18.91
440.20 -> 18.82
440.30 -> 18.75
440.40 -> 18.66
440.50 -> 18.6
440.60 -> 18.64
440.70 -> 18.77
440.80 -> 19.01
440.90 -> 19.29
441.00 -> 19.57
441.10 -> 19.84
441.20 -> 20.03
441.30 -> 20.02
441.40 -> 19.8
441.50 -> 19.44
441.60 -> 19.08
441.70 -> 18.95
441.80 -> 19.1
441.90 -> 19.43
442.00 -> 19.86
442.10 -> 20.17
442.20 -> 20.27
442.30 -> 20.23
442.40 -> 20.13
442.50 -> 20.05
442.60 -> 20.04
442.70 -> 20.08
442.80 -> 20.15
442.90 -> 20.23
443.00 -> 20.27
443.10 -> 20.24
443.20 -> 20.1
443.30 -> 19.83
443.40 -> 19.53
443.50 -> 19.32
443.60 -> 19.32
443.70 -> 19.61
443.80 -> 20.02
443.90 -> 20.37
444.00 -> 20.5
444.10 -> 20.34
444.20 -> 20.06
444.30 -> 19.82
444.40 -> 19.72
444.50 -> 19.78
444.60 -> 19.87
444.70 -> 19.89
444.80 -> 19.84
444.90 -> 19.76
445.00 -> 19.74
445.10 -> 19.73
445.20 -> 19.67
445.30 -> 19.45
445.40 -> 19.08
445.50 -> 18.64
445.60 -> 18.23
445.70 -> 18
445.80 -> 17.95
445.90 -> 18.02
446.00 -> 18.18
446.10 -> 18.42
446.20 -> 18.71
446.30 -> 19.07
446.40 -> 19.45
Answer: -2.8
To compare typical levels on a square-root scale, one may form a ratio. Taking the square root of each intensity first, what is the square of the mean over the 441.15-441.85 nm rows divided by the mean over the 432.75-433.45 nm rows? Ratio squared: 1.03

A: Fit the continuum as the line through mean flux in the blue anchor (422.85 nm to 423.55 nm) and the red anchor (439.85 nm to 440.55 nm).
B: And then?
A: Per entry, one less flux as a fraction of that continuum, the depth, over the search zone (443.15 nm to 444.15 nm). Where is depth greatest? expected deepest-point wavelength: 443.60 nm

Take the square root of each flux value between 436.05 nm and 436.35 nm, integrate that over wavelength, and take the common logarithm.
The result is 0.128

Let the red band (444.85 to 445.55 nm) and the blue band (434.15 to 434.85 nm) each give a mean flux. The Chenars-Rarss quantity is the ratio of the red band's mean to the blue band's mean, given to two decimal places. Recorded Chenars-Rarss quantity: 1.15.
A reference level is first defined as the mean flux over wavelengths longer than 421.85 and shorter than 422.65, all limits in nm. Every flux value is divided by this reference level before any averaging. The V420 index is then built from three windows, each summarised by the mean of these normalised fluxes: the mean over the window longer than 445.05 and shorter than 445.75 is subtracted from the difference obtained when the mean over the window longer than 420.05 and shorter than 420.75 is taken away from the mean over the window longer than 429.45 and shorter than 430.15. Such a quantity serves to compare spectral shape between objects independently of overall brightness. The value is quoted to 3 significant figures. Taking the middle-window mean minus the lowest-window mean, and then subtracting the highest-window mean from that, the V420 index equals -1.19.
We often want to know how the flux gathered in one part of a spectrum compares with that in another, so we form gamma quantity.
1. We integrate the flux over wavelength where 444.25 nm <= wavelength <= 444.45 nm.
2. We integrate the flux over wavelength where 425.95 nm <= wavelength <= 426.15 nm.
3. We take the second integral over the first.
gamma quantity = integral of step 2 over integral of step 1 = 0.90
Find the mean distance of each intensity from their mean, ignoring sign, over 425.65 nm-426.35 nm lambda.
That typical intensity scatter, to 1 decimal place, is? 0.4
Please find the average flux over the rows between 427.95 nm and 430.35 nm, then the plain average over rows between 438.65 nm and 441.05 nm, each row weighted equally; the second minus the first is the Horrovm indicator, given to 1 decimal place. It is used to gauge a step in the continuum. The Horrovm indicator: 2.1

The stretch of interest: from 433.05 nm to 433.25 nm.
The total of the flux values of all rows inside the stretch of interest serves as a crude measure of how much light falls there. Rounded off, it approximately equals 39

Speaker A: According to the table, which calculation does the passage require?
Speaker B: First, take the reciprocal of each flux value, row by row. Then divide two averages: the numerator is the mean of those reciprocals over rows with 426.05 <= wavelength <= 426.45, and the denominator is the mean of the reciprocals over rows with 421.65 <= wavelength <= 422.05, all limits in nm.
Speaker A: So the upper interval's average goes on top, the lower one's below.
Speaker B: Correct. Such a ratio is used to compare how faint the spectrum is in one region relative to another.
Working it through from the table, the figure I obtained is 1.05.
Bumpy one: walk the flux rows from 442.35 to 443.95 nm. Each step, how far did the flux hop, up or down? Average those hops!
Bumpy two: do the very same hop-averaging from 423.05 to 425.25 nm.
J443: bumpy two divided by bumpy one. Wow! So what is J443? 0.80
